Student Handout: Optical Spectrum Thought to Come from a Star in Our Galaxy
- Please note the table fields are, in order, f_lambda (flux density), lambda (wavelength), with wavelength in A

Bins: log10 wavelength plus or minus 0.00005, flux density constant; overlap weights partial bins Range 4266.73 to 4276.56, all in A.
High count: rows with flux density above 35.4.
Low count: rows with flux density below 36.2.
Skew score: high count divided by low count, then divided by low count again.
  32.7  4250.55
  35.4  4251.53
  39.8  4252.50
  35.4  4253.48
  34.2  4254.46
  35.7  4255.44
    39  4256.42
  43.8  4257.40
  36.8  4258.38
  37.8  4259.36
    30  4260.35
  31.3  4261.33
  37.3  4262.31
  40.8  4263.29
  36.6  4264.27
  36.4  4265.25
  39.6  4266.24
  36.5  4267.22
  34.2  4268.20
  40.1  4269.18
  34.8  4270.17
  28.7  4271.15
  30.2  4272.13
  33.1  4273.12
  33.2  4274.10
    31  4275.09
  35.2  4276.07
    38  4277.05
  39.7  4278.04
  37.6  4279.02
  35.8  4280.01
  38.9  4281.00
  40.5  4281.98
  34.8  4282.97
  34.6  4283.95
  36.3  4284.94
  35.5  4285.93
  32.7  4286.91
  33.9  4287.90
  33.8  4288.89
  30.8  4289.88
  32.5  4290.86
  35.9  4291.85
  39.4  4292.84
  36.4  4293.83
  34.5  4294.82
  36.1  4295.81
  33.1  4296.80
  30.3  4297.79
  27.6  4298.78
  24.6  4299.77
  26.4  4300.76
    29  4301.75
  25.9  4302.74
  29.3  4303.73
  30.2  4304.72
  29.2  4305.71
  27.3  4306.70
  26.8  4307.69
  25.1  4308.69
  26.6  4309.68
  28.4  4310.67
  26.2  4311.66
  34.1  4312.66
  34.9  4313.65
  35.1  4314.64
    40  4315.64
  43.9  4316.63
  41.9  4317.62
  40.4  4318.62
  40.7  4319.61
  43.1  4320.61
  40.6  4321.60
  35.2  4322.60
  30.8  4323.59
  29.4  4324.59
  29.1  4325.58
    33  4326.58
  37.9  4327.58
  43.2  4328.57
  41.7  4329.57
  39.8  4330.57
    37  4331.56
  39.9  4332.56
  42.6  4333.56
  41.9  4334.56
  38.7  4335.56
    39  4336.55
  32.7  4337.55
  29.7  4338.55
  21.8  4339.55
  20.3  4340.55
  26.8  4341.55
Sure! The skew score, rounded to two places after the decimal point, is 0.03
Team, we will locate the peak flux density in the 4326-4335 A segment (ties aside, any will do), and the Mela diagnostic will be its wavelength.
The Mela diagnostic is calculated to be 4328.57 A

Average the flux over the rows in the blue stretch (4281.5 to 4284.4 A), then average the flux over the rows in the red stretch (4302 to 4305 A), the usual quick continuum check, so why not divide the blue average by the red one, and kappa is 1.29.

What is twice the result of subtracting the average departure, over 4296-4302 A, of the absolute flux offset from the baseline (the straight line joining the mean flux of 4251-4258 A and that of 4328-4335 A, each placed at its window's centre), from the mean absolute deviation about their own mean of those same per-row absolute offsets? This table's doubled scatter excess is -17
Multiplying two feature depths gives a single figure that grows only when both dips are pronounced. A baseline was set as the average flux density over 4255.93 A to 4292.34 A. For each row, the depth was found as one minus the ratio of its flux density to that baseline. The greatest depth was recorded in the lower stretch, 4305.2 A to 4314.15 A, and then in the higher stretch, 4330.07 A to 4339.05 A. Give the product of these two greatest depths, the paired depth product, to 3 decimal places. 0.049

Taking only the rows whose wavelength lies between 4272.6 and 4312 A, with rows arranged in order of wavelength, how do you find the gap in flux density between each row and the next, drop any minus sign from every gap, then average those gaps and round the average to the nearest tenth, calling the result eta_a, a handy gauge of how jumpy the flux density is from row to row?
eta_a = 2.2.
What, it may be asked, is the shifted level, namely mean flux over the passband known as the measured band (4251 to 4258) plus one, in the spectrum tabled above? 38.6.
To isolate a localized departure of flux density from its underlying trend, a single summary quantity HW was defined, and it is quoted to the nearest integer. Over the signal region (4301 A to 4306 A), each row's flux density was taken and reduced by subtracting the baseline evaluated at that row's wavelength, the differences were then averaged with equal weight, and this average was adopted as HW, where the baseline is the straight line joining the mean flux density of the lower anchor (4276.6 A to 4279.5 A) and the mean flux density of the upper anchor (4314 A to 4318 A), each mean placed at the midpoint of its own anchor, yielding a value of -11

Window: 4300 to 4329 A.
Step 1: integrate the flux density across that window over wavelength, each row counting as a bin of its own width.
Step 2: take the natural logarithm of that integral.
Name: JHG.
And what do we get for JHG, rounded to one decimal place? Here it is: 6.9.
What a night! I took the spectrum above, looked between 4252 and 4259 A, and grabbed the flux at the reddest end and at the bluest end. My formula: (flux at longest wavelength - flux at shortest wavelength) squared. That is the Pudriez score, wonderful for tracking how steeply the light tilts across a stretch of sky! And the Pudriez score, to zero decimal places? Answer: 9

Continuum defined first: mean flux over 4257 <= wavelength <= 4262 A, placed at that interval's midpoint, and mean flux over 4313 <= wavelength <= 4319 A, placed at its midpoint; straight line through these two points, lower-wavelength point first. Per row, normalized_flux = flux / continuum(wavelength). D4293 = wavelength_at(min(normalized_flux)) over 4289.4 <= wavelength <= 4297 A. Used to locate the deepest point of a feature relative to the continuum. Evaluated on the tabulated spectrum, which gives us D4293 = 4289.88 A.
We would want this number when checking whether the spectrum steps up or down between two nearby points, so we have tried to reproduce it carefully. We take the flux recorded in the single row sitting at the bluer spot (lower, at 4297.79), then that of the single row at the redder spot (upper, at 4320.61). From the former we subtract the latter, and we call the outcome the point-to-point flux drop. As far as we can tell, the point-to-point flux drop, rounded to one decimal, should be -12.8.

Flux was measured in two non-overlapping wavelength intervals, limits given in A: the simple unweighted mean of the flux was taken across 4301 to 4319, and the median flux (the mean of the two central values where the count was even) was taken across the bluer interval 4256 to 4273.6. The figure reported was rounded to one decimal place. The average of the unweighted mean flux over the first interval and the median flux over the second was 34.2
